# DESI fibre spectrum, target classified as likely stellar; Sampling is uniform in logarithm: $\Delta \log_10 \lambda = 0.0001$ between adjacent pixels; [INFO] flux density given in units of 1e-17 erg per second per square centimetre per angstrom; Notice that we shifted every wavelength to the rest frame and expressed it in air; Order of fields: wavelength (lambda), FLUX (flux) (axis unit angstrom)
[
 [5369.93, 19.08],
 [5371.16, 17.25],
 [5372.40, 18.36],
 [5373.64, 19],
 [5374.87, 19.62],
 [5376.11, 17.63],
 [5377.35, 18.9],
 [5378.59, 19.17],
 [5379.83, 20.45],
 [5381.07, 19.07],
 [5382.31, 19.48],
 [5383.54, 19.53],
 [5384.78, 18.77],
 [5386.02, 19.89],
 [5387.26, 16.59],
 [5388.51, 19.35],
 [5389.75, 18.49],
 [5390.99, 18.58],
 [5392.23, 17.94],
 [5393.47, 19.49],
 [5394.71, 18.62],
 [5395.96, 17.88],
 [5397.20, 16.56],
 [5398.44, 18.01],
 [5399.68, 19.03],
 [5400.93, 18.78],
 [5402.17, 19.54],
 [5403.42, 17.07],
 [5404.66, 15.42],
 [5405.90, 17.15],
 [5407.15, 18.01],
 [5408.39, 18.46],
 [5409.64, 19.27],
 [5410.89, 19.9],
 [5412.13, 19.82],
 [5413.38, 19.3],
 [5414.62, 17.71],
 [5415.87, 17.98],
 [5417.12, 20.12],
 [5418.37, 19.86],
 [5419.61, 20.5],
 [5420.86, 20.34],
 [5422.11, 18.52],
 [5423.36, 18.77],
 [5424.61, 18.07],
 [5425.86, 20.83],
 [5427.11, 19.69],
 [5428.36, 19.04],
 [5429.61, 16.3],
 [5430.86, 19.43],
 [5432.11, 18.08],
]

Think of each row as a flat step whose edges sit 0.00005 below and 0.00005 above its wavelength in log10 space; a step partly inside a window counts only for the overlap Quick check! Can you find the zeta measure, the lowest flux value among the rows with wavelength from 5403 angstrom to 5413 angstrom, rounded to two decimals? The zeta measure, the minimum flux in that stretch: 15.42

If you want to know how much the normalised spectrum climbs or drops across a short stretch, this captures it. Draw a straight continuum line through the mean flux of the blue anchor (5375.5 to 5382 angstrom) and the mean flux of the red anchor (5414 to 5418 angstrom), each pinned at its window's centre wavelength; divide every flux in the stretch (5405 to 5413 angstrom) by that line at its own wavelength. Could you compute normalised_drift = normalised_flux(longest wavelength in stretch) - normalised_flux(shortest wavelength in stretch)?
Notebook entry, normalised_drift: 0.15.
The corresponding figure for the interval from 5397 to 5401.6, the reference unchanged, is 0.12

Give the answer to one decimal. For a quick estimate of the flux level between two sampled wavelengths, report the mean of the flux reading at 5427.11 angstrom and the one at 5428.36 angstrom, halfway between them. 19.4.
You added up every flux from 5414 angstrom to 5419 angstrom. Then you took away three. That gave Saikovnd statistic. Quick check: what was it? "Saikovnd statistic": 72.7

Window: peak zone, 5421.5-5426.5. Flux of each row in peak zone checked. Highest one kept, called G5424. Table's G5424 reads 20.83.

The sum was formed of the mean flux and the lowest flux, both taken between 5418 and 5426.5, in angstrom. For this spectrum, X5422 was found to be 37.6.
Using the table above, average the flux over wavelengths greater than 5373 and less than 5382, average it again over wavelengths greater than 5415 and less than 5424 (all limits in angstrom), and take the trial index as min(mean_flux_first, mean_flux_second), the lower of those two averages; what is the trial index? 19.1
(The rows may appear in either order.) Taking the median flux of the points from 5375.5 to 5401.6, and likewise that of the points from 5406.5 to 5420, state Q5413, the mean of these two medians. 19.0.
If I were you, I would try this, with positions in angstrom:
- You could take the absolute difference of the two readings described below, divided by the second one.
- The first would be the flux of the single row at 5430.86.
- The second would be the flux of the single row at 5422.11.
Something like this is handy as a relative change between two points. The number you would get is 0.049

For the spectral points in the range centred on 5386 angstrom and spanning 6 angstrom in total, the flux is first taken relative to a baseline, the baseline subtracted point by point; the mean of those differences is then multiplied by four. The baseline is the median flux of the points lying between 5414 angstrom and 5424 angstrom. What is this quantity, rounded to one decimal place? -2.0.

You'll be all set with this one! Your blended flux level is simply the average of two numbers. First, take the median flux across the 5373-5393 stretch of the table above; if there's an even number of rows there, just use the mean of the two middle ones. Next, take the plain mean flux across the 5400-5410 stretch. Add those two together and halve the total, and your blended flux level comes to 18.5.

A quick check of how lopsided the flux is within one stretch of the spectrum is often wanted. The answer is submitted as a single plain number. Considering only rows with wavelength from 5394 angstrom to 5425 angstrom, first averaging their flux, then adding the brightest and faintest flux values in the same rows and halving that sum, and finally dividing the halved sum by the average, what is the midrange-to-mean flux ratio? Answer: 0.966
